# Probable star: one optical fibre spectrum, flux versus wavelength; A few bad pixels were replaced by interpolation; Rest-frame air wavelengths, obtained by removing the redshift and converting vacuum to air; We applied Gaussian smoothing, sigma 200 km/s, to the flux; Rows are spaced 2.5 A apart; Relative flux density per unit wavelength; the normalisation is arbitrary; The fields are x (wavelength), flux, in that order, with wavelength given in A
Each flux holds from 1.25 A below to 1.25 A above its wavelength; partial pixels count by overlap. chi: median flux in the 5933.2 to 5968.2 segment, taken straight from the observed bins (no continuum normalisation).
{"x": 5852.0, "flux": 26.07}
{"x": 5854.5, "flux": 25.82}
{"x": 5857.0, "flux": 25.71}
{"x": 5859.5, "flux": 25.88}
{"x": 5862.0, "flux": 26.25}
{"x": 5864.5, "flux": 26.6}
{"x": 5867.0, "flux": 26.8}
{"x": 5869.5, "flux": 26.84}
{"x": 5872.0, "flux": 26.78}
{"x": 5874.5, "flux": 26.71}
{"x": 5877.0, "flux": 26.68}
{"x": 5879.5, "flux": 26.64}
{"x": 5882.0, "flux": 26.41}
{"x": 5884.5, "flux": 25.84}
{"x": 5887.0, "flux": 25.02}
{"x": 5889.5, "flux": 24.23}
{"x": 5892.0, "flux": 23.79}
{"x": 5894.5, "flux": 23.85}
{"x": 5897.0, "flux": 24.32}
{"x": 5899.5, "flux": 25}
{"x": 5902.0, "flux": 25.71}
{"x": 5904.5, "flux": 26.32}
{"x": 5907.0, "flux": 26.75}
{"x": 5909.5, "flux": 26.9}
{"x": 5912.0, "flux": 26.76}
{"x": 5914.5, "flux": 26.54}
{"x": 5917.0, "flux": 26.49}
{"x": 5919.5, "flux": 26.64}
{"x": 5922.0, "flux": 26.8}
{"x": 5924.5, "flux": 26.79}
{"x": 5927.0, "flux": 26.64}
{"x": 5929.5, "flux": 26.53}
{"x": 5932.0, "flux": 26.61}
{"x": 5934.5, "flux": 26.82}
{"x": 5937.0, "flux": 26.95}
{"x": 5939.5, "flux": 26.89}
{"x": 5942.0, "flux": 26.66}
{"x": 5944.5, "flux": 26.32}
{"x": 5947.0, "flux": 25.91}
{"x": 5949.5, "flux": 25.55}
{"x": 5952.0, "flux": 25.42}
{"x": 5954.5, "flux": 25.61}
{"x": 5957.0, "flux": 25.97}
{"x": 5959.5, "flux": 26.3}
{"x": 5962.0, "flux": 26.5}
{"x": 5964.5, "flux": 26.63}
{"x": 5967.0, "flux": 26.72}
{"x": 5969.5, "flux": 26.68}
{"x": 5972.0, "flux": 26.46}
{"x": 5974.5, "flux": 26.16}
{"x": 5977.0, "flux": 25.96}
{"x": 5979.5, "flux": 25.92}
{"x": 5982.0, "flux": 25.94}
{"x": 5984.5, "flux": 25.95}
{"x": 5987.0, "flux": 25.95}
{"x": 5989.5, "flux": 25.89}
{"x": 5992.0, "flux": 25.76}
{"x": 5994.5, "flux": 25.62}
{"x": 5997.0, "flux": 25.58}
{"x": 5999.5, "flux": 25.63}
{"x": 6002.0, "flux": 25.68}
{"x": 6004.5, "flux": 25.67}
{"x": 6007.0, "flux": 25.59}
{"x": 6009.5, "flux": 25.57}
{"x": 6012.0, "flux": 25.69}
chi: 26.4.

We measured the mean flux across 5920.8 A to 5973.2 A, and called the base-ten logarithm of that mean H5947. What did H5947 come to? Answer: 1.42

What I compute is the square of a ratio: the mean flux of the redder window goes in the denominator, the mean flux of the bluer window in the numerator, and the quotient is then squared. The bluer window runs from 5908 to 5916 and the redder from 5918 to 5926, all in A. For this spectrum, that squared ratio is 1.00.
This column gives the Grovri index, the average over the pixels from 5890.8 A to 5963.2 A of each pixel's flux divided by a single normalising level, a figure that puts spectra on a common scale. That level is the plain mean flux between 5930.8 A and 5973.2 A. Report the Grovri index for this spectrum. 0.991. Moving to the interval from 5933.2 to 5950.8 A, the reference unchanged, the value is 1.003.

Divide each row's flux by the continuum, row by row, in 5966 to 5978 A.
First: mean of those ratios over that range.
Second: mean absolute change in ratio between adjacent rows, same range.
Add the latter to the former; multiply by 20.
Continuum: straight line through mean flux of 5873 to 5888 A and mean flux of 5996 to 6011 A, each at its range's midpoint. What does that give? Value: 20.6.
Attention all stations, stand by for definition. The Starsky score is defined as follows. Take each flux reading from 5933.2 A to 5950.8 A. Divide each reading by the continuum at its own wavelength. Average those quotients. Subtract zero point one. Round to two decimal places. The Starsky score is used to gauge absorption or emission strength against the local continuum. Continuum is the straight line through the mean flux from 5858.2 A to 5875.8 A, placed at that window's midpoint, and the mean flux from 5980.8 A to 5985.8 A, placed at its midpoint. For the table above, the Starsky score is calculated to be 0.91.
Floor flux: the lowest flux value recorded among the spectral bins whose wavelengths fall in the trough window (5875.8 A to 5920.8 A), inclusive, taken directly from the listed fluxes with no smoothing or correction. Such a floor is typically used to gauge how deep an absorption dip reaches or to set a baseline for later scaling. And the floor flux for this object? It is 23.79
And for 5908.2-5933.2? 26.49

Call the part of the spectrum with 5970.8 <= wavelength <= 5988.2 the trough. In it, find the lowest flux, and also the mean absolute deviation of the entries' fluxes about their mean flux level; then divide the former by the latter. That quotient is 174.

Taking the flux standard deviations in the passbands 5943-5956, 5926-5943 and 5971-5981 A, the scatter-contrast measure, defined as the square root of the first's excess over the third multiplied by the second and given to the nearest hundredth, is 0.13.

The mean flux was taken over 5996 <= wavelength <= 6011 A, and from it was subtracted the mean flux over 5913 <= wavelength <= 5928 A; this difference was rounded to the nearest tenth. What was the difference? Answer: -1.0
